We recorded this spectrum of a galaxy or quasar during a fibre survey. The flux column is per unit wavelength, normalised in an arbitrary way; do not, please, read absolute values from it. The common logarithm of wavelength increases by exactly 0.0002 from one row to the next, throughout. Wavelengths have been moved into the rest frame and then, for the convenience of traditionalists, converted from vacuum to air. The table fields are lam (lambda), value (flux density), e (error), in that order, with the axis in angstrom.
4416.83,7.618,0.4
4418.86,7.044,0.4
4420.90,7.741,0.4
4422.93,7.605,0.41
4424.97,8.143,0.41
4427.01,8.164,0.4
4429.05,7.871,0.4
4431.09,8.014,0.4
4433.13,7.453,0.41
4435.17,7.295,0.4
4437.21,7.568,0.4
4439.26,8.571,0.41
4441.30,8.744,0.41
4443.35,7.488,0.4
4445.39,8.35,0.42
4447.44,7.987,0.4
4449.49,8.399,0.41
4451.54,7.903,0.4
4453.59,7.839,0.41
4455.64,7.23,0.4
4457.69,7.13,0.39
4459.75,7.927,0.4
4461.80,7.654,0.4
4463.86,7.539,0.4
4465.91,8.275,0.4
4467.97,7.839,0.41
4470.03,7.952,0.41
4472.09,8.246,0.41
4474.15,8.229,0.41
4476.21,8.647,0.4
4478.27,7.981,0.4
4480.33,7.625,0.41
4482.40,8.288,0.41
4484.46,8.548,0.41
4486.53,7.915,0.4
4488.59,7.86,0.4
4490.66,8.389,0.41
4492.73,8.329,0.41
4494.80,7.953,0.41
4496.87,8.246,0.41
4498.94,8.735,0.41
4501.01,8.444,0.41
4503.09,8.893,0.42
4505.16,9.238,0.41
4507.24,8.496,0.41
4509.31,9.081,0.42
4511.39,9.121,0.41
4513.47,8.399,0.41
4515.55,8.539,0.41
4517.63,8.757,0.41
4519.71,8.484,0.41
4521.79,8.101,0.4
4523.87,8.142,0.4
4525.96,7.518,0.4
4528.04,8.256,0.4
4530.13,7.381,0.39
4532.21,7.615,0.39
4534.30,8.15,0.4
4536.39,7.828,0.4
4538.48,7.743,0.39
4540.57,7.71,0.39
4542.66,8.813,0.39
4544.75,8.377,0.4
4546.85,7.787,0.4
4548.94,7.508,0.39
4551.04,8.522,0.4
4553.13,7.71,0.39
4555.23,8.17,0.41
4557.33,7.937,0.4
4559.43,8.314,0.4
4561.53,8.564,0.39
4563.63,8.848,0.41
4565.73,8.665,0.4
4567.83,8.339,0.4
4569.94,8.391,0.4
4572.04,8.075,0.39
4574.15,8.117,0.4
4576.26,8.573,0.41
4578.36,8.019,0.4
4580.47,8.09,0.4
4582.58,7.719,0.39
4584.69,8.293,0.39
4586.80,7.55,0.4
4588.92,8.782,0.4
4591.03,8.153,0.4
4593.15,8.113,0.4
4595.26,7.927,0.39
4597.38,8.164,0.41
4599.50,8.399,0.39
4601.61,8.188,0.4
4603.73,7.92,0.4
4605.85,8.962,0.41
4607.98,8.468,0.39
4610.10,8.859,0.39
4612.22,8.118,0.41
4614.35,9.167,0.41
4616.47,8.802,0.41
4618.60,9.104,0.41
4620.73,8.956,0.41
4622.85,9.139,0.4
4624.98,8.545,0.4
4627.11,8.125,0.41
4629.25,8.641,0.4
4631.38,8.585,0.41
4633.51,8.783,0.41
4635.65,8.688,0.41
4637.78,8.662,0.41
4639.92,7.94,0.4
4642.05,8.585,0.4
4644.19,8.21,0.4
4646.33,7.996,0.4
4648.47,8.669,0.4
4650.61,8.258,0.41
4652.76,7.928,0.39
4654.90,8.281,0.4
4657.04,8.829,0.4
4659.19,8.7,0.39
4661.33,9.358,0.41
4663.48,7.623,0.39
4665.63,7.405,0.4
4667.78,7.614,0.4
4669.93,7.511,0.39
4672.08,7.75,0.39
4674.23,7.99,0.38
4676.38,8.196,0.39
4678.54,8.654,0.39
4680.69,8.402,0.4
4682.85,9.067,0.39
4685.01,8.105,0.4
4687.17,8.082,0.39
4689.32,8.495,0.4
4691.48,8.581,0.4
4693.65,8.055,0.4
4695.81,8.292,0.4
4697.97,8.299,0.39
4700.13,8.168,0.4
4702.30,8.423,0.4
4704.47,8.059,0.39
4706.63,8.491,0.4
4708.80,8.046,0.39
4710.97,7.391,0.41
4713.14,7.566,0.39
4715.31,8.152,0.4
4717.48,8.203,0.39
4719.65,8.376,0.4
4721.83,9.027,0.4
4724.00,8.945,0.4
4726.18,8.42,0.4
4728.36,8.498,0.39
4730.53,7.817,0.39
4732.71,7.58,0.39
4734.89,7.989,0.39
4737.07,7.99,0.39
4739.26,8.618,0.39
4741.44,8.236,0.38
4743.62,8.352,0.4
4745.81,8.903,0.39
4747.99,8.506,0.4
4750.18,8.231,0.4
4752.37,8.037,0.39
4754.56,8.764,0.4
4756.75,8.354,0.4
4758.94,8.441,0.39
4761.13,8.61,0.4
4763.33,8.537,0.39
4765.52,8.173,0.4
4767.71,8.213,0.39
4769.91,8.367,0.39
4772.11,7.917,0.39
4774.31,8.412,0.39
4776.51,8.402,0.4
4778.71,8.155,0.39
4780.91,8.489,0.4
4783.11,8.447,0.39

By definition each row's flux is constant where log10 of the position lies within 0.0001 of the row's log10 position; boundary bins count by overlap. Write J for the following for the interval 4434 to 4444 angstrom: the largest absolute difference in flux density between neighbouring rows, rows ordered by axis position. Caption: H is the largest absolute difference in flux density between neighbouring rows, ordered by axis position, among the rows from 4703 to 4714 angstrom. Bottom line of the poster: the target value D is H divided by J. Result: 0.52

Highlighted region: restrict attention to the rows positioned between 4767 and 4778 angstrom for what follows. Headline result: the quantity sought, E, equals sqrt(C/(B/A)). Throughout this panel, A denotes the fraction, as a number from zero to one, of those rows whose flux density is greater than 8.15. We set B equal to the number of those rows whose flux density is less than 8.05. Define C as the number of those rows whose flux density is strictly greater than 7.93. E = 1.8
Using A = 0.80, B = 1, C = 4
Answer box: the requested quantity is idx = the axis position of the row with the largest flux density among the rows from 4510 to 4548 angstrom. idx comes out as 4511.39 angstrom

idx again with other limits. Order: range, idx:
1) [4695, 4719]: 4706.63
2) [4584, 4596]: 4588.92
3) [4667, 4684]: 4682.85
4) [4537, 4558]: 4542.66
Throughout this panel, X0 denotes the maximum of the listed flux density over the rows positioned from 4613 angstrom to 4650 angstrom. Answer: 9.167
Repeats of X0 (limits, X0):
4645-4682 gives 9.358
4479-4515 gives 9.238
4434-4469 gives 8.744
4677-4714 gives 9.067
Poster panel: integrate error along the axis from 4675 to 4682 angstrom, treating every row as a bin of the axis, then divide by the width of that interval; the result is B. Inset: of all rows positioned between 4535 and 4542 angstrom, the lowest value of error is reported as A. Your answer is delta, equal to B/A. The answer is 1.01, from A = 0.390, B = 0.393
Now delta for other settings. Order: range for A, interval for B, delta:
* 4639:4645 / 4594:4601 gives 0.99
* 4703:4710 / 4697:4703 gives 1.02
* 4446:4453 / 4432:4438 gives 1.01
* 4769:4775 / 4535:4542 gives 1.01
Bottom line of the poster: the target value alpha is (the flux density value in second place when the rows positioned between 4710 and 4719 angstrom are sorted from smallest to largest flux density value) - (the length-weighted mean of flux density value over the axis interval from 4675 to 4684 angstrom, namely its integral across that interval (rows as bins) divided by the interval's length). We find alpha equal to -1.0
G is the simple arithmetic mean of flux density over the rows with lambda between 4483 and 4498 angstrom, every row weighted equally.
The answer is 8.18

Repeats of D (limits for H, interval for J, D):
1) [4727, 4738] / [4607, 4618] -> 0.65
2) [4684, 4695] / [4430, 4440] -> 0.52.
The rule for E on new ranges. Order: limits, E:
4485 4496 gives 0.6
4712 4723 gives 1.8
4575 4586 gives 0.9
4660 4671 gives 0.2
